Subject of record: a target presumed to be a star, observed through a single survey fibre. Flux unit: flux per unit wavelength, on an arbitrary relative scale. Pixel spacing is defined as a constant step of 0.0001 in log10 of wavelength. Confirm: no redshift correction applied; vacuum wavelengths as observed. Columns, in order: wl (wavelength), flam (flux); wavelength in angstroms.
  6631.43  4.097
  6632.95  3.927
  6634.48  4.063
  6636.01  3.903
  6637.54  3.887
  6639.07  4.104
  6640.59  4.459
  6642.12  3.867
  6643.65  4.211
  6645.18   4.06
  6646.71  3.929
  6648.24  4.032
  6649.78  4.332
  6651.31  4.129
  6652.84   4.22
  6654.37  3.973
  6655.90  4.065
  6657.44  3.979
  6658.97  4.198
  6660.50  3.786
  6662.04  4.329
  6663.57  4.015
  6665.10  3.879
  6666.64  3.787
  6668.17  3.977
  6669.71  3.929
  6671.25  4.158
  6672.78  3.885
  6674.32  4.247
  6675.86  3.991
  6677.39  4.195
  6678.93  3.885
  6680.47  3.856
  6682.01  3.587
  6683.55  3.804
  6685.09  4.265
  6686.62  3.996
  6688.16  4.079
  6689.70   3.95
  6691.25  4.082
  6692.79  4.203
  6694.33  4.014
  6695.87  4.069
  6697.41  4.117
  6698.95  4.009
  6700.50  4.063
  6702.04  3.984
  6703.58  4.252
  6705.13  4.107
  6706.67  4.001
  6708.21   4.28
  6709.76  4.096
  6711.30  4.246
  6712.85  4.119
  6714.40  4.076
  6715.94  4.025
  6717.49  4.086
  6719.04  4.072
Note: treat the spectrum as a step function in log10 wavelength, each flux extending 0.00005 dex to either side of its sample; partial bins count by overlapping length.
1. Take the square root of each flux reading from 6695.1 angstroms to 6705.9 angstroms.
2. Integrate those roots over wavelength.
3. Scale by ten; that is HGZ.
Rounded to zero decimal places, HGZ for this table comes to 218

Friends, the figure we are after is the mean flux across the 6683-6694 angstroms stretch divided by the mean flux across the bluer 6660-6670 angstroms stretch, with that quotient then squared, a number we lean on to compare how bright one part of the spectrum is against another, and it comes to 1.05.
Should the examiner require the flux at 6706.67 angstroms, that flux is 4.001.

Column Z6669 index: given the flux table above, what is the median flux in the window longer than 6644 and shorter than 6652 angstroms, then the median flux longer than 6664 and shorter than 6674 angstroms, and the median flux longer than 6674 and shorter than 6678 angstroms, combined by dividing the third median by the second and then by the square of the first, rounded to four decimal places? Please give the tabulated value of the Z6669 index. 0.0651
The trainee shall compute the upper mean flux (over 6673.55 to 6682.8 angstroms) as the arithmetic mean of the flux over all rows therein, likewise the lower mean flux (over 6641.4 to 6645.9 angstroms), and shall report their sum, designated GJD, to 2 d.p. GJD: 8.01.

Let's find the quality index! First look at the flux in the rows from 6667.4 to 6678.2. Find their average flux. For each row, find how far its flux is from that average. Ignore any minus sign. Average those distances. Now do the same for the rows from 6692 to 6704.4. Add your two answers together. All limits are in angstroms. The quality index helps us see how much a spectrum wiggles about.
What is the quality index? 0.201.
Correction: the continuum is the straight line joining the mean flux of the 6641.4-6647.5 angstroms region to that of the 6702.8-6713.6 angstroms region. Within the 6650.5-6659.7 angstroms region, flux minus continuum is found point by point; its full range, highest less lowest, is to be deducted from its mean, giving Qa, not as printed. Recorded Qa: -0.20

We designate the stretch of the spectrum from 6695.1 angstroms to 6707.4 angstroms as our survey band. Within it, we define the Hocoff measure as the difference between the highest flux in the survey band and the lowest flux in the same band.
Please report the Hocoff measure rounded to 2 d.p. 0.27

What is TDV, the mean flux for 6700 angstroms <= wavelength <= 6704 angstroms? 4.10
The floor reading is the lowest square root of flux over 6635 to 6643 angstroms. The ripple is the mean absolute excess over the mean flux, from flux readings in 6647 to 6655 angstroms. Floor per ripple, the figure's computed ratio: 18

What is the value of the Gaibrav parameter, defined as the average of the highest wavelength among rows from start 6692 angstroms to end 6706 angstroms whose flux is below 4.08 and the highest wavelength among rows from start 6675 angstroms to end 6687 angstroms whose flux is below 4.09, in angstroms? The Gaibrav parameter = 6694.3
